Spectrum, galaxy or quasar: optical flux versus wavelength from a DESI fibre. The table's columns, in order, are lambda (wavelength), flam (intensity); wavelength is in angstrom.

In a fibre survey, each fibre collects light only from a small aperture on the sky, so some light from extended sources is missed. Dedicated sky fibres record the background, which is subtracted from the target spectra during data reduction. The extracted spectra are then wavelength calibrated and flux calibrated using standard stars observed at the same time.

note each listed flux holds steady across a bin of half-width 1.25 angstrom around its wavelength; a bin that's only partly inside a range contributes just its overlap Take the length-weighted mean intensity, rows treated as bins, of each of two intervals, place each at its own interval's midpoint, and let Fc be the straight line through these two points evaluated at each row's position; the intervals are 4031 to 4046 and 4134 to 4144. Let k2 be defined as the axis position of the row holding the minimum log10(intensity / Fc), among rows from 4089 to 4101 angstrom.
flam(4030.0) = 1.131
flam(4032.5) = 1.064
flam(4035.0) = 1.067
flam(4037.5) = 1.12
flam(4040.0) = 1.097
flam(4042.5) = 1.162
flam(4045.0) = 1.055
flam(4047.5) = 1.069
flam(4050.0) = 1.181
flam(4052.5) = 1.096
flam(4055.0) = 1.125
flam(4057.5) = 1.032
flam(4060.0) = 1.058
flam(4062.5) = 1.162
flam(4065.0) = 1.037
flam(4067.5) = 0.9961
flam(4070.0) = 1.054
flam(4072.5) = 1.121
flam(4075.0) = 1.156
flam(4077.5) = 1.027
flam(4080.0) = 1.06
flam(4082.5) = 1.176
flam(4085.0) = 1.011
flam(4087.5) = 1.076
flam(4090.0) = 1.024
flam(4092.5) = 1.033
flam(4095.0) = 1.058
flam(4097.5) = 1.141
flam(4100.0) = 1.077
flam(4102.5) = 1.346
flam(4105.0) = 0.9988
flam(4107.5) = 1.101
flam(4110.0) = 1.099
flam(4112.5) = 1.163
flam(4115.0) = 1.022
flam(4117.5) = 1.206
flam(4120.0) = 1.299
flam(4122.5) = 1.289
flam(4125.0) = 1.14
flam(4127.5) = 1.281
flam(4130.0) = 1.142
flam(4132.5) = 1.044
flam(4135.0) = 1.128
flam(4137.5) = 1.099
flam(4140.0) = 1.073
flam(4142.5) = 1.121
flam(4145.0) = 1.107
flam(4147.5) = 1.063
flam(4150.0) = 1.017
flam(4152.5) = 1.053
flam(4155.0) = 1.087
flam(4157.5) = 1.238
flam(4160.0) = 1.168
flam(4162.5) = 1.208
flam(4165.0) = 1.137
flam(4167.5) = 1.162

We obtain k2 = 4090.0 angstrom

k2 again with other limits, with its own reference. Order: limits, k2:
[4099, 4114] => 4105.0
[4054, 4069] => 4067.5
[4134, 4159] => 4150.0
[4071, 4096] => 4085.0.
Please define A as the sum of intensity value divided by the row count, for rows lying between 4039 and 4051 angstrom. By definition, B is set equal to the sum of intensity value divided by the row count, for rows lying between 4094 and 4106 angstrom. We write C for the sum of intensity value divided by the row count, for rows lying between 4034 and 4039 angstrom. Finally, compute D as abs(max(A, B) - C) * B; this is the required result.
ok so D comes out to 0.034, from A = 1.11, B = 1.12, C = 1.09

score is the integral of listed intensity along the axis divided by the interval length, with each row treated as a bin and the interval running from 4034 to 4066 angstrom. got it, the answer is 1.10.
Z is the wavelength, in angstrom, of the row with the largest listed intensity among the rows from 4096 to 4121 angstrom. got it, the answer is 4102.5 angstrom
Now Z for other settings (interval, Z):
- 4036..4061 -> 4050.0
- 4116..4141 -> 4120.0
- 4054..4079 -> 4062.5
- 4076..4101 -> 4082.5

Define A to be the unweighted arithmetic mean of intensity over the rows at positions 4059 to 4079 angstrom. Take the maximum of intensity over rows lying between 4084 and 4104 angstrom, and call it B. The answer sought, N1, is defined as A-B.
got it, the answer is -0.27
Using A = 1.08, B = 1.346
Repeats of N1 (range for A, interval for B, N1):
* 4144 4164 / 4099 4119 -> -0.23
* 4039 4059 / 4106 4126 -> -0.20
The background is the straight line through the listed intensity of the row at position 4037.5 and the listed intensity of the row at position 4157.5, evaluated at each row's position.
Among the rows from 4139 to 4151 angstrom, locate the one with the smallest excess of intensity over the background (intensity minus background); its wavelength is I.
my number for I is 4150.0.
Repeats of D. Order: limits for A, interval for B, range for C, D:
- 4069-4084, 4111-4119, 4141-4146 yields 0.018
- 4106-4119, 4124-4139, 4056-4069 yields 0.093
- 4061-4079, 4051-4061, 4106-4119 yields 0.042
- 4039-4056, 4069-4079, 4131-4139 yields 0.024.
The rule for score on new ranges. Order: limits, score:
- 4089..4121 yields 1.12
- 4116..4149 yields 1.15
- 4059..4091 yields 1.07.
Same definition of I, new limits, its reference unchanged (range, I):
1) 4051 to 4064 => 4057.5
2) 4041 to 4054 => 4045.0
